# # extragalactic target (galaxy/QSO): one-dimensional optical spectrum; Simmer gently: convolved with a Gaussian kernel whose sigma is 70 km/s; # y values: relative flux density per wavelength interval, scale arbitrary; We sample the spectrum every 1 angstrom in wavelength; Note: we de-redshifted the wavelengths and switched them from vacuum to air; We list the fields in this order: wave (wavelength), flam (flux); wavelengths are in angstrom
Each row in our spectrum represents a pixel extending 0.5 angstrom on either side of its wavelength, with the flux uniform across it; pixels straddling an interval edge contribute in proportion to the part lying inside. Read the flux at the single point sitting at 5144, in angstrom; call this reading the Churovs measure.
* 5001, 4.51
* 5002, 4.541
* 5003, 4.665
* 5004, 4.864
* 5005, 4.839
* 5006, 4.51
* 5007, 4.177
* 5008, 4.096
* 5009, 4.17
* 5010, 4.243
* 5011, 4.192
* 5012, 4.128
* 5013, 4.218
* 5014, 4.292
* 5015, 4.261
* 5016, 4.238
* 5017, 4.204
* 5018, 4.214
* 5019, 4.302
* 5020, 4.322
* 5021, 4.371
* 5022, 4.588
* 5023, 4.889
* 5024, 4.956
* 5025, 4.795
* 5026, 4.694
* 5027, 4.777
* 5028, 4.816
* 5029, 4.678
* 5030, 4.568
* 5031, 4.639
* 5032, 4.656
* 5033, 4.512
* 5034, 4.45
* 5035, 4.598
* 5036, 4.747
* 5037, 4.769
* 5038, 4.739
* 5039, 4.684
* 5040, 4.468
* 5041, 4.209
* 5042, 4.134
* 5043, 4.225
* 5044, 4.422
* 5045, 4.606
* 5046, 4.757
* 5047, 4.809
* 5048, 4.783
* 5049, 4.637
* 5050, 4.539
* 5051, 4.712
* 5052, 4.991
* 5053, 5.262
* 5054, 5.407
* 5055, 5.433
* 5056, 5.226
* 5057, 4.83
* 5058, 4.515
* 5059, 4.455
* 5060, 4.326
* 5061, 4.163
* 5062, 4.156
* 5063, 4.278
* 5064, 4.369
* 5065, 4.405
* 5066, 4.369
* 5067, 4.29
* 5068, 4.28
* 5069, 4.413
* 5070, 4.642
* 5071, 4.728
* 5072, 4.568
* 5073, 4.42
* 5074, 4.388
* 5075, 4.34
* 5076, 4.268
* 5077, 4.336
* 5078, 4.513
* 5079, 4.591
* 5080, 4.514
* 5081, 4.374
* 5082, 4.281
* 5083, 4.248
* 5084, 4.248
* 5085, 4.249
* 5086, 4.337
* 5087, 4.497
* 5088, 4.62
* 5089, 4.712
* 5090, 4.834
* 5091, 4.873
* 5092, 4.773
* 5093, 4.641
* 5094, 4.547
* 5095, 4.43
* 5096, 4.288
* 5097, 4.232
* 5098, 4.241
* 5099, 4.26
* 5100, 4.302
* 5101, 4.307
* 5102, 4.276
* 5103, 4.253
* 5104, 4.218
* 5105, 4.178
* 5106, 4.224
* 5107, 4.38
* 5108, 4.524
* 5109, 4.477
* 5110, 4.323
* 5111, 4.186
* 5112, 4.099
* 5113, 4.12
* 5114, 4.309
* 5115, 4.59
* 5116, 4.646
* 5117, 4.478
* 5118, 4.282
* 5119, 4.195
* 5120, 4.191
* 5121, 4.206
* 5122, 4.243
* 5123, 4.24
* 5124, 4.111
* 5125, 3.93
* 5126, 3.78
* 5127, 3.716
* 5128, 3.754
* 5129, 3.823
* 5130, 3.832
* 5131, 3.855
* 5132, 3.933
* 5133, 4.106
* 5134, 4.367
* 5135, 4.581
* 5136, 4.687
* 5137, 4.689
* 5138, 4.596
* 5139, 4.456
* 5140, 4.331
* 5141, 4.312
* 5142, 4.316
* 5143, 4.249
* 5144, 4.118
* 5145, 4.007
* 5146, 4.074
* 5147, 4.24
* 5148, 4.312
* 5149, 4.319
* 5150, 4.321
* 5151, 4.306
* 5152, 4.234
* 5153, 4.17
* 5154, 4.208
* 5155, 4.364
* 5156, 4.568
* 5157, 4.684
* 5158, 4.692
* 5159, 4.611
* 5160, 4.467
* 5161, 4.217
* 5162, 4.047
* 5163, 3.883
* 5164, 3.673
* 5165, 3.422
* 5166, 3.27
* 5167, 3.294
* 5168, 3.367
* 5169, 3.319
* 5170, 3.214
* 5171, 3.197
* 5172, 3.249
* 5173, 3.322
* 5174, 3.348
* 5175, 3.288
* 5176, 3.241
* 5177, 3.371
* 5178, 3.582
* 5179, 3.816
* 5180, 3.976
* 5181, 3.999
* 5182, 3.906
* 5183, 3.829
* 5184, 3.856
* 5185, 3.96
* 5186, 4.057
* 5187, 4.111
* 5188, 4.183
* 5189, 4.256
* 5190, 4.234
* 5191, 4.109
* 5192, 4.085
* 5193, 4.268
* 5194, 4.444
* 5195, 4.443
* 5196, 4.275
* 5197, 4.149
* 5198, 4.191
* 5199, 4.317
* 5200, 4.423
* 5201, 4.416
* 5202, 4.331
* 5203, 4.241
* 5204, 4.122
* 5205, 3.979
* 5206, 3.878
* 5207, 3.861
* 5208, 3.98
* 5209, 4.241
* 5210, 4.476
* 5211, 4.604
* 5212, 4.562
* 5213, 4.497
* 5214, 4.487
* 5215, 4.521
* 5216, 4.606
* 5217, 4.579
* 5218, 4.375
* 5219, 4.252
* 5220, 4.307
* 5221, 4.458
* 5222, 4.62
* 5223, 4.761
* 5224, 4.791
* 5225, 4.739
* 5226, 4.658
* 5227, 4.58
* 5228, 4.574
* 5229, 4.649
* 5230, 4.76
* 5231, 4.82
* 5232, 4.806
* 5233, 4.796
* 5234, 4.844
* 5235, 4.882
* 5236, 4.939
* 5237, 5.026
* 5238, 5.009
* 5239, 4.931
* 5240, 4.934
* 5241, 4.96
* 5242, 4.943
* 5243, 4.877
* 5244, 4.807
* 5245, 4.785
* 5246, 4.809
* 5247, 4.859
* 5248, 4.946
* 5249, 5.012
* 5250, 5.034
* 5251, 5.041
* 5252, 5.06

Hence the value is 4.118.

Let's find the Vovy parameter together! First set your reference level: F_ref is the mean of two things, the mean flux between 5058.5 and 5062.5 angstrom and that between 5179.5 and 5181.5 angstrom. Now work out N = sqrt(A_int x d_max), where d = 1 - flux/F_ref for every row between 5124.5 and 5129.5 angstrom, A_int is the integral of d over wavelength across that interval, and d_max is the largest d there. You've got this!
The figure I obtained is 0.20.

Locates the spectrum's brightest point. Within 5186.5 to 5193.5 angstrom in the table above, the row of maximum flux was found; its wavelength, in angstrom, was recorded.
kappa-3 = 5193 angstrom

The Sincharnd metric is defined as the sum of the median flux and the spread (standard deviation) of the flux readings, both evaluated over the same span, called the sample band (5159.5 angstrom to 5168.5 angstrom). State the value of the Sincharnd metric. 4.1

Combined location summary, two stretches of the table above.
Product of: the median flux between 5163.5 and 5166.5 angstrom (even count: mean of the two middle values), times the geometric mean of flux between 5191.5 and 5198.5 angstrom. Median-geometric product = 15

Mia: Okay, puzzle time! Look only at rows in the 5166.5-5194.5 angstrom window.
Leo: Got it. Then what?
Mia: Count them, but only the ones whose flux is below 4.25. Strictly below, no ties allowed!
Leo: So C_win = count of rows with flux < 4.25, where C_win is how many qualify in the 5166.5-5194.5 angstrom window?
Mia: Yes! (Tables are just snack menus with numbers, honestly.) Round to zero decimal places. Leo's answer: 25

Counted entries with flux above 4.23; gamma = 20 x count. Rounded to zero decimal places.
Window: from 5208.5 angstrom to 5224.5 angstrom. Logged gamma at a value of 320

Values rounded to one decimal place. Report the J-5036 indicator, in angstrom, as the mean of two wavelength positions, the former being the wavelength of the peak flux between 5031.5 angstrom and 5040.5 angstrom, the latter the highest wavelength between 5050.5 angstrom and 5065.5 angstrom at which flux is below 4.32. 5050.0 angstrom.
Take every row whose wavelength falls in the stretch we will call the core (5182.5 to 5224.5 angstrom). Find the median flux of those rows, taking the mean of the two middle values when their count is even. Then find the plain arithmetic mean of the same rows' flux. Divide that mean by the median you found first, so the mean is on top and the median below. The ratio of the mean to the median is 1.00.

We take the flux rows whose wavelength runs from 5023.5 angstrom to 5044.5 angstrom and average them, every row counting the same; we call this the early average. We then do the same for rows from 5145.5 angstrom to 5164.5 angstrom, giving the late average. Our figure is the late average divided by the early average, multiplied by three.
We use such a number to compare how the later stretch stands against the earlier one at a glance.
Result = 2.80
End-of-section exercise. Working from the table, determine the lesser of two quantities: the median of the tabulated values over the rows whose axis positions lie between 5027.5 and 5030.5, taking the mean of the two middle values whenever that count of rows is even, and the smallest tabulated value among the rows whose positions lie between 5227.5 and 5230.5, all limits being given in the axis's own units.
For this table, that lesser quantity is 4.57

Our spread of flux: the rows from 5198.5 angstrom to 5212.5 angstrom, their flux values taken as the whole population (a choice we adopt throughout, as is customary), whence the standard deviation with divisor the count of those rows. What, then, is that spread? 0.24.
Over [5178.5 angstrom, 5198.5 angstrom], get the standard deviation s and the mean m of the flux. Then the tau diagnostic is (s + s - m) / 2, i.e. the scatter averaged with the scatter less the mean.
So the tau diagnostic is -1.87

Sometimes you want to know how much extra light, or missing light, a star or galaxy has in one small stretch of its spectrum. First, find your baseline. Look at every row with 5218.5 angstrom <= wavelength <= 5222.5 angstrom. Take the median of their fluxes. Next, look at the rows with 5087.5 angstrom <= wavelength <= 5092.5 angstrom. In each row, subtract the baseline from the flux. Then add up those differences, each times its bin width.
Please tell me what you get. 1.9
